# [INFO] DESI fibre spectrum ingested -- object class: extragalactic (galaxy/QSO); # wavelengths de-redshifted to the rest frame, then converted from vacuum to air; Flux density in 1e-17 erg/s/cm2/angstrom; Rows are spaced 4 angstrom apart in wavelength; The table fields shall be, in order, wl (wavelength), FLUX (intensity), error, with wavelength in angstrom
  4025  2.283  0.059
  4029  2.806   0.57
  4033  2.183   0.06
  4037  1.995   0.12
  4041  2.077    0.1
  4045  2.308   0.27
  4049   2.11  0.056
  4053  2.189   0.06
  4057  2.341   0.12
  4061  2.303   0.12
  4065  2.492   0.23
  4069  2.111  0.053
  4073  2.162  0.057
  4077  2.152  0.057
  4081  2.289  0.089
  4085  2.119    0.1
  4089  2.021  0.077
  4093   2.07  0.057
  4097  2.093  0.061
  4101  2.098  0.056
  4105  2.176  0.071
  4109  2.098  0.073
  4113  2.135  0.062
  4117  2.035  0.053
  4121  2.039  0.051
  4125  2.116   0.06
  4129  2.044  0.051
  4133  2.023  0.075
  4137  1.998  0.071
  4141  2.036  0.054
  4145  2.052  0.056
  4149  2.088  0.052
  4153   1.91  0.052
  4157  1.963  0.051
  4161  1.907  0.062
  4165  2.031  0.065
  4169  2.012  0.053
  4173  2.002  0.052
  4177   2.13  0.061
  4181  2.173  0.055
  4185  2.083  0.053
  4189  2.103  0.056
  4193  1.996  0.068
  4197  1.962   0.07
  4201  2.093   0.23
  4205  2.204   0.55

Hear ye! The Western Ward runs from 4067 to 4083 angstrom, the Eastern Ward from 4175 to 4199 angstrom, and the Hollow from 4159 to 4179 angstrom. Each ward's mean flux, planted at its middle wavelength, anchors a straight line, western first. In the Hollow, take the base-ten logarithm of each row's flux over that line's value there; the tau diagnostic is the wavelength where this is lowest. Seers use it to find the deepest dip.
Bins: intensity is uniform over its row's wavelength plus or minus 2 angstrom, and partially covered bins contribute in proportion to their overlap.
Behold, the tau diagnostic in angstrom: 4161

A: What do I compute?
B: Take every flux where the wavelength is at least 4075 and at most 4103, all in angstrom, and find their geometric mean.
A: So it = 2.12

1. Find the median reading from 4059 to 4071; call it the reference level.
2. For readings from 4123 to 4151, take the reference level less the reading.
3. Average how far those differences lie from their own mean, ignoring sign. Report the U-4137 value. 0.03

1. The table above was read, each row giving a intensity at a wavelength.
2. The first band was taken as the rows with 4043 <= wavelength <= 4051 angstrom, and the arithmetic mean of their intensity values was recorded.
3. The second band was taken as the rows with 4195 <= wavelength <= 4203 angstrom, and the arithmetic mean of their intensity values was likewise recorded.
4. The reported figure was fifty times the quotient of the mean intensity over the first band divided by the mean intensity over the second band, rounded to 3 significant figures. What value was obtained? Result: 54.5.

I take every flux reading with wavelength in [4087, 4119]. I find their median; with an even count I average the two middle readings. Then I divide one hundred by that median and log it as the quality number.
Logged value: 47.7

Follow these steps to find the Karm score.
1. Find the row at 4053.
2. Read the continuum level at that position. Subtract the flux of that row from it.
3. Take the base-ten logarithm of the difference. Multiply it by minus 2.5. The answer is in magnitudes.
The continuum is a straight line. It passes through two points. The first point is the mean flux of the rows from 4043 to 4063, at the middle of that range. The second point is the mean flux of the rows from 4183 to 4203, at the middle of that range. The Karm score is 3.0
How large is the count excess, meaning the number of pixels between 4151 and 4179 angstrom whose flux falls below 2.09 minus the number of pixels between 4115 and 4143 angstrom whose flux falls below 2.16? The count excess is -1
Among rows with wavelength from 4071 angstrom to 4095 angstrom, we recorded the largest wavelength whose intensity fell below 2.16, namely 4093 angstrom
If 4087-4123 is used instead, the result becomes 4121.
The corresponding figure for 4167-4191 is 4189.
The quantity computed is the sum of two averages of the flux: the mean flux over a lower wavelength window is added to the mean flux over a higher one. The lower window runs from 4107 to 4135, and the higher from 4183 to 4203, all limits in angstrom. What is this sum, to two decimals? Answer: 4.12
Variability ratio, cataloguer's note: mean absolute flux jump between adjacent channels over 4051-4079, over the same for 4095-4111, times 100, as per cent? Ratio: 255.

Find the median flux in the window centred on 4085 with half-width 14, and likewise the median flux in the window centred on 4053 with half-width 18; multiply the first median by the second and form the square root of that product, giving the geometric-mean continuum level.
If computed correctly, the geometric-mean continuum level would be 2.15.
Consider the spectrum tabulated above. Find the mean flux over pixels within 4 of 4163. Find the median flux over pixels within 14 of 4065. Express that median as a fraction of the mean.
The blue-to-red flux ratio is 1.11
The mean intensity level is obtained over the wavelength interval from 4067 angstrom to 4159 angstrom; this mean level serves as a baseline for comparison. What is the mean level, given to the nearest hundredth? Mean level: 2.08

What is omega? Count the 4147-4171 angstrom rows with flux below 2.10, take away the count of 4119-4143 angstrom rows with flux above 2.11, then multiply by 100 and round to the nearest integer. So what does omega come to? 500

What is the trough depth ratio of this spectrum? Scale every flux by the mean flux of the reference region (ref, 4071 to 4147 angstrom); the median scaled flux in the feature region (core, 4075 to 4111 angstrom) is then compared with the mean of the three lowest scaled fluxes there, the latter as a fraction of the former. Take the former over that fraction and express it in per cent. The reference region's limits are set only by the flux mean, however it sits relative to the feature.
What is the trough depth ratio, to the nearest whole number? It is 102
